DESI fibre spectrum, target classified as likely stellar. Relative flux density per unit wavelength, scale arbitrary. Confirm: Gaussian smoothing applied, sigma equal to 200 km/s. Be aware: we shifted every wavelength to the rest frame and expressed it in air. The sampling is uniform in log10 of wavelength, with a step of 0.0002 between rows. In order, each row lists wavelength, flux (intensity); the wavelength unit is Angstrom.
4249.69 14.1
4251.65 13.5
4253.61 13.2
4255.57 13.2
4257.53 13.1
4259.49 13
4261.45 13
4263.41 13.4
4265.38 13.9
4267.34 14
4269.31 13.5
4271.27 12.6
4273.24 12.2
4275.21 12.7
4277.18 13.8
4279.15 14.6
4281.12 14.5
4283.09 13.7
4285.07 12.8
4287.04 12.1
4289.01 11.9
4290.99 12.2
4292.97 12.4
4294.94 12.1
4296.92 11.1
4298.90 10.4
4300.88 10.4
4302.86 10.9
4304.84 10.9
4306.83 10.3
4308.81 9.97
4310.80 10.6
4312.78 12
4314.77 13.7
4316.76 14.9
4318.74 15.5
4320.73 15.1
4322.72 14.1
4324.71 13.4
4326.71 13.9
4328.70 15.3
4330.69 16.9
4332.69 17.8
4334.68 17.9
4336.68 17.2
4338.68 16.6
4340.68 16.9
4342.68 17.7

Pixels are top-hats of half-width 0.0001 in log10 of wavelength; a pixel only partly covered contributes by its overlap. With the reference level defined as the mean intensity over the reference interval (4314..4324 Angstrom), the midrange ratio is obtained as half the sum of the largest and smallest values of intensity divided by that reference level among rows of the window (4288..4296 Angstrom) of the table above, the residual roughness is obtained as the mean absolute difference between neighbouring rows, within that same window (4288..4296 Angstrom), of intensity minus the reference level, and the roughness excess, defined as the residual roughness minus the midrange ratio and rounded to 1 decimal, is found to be -0.6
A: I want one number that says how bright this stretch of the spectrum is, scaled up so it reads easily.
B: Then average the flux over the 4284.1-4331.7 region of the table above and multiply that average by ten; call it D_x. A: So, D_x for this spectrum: 126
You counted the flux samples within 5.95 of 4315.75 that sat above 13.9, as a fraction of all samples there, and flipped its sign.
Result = -0.50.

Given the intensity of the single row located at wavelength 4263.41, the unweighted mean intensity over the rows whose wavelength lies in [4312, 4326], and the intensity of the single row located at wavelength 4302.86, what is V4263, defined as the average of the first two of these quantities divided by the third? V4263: 1.26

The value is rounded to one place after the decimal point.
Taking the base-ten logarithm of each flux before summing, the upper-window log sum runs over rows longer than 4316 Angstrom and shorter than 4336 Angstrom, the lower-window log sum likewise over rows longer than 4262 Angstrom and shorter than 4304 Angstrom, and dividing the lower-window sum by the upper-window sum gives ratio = 1.9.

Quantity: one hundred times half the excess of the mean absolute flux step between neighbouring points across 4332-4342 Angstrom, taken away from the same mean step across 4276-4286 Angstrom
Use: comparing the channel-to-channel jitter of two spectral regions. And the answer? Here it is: 11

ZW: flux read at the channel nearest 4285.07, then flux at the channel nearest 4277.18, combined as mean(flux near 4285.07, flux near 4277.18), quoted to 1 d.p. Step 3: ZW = 13.3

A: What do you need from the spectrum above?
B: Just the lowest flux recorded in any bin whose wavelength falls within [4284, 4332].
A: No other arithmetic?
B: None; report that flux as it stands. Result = 9.97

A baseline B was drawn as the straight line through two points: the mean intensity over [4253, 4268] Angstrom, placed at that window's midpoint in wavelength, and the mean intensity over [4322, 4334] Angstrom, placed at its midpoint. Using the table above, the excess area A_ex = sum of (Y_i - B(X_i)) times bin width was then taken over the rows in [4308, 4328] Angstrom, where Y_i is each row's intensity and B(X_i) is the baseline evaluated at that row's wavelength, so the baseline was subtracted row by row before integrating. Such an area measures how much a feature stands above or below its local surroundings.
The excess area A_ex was -33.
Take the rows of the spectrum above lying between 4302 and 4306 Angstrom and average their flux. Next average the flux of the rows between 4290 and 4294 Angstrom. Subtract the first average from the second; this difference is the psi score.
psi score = 1.4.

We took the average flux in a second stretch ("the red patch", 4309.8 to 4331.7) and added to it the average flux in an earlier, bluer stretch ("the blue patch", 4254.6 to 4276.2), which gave 27.3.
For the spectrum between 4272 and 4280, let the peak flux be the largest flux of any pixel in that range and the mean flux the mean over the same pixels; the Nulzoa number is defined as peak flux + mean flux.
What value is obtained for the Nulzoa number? 28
